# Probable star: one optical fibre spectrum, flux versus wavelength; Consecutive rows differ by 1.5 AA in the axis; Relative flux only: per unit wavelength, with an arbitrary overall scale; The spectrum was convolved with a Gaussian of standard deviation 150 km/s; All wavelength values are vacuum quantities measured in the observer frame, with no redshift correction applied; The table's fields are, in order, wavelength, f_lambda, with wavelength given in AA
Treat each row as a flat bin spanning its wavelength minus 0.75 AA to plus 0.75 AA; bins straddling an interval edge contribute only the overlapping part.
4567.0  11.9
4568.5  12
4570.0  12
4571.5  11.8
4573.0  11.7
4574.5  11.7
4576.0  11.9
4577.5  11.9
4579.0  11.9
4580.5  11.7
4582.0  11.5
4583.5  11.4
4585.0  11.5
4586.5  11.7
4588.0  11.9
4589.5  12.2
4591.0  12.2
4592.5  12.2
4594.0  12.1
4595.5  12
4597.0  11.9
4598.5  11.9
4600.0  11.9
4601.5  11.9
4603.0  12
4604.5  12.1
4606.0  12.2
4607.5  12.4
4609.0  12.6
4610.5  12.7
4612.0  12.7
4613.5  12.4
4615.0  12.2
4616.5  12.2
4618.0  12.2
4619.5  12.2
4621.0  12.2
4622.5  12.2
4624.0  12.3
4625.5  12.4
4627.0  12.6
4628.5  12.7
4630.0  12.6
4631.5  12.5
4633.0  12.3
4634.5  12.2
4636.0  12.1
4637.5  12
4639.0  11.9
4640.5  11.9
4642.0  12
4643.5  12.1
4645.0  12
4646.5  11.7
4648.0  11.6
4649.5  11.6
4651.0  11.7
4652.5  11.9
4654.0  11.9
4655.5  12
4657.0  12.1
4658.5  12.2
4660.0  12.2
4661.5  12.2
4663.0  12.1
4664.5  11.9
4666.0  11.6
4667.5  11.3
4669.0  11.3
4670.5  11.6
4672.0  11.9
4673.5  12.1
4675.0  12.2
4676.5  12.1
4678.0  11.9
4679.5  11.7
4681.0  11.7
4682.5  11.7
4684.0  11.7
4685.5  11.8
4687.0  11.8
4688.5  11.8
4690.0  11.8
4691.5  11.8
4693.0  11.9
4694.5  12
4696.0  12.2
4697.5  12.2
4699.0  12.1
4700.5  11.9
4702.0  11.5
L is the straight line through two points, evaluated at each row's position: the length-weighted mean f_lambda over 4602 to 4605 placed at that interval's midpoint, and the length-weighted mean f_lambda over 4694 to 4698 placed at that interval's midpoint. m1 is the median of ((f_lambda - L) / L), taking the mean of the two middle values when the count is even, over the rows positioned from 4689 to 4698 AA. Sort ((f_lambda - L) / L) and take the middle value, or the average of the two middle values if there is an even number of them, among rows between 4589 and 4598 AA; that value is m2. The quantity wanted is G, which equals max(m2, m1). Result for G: 0.011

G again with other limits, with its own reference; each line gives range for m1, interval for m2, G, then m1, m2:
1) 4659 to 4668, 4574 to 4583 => -0.008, -0.0084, -0.02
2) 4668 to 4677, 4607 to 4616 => 0.038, -0.0093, 0.04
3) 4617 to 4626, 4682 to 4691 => 0.012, 0.0124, -0.03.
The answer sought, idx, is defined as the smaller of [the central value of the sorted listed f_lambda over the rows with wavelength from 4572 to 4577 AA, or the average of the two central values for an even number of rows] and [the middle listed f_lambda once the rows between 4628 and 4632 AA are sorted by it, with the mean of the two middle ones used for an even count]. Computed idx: 11.7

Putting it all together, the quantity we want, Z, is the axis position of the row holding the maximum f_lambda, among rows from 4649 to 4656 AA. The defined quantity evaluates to 4655.5 AA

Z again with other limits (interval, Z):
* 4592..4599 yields 4592.5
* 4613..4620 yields 4613.5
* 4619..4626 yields 4625.5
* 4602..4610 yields 4609.0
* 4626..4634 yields 4628.5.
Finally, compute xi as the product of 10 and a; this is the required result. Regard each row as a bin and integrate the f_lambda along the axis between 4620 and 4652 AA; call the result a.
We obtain 3879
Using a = 388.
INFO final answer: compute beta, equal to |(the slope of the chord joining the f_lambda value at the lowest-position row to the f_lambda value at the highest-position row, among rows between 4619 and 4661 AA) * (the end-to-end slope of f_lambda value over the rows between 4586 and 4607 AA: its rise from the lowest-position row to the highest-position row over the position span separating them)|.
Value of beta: 0.0000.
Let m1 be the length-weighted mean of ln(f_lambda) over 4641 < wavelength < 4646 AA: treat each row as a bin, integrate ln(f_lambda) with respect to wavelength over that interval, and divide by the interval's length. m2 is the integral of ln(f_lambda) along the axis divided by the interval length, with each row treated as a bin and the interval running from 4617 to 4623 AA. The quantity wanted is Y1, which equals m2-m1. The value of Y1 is 0.016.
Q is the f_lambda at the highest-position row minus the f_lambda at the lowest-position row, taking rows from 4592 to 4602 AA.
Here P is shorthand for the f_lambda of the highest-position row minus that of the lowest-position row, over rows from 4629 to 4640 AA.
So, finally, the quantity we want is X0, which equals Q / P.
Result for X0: 0.4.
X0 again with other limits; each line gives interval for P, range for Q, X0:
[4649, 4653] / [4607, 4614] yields 0.0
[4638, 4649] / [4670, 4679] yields -1.0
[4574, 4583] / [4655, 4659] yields -1.0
